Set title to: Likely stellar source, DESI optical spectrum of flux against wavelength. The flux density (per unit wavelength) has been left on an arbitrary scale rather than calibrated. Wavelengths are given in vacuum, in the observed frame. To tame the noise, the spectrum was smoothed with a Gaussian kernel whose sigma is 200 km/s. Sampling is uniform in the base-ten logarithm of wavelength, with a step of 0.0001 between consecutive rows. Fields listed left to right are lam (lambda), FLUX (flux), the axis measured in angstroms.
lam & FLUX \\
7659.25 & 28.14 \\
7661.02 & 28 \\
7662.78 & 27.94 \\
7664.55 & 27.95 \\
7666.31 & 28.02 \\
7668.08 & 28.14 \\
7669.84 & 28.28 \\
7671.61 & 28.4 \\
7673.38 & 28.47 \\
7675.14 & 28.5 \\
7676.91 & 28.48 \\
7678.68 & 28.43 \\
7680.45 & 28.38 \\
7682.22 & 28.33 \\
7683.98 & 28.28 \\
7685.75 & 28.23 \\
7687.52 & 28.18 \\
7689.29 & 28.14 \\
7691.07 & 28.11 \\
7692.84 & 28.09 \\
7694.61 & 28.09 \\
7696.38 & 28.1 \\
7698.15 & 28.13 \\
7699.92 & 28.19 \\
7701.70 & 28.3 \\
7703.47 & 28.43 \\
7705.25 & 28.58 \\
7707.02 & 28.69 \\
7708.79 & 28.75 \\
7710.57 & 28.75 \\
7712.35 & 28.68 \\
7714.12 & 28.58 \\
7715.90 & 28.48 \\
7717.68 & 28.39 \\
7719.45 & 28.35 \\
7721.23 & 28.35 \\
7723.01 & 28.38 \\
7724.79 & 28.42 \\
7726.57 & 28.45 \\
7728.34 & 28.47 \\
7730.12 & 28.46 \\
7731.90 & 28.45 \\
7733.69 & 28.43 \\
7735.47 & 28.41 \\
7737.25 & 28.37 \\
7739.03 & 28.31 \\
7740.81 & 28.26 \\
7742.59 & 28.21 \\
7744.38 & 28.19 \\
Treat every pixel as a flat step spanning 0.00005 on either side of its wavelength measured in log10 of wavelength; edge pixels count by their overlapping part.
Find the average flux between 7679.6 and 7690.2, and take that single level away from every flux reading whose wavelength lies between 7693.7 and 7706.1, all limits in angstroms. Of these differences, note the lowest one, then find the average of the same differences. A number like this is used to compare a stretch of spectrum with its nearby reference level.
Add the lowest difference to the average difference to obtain -0.2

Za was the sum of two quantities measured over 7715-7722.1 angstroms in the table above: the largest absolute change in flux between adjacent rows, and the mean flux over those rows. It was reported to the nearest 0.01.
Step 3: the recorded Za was 28.48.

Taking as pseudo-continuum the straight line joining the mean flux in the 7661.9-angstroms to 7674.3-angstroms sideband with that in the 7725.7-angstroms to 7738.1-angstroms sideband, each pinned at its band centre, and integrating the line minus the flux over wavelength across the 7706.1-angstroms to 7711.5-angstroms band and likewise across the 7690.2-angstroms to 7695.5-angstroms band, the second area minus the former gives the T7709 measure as 3.0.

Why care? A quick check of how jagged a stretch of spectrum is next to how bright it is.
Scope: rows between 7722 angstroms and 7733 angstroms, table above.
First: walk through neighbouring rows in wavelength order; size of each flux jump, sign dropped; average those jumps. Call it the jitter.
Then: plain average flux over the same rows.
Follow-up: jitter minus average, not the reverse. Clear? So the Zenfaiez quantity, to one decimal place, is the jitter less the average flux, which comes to -28.4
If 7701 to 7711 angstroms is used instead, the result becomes -28.5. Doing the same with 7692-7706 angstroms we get -28.2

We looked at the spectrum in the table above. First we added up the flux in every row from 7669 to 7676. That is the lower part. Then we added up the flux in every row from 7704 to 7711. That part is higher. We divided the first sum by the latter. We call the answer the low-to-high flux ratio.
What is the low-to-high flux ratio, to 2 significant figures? 0.99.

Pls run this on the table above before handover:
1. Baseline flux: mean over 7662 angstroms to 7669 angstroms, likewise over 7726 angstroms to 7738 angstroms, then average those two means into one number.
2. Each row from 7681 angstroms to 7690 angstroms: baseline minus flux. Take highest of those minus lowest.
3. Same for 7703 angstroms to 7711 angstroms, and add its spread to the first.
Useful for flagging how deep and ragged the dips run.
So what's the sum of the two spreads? 0.51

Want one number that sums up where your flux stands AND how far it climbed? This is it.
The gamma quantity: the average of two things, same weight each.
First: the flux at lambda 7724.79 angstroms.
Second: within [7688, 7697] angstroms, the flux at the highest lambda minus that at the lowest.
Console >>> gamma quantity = 14.2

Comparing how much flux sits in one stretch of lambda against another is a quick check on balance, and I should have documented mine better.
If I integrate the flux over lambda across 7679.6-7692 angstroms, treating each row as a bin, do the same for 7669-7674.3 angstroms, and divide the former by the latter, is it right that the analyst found 2.3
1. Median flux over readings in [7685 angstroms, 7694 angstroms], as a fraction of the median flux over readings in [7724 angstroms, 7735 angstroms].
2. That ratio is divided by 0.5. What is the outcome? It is 1.98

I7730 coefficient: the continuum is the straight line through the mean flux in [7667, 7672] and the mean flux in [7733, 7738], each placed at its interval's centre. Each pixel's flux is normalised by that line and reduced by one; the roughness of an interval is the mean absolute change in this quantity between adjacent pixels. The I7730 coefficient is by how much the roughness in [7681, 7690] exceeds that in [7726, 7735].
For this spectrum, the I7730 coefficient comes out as 0.0012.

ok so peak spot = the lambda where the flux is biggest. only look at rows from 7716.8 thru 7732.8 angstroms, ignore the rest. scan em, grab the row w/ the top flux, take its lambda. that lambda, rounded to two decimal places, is 7728.34 angstroms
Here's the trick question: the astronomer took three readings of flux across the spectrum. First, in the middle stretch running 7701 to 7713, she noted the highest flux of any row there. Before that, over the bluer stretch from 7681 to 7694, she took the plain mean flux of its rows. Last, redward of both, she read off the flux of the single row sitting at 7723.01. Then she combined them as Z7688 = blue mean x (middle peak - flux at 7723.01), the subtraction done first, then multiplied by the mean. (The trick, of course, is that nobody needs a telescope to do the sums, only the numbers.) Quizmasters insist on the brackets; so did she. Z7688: 10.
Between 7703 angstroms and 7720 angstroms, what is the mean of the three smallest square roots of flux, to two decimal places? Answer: 5.33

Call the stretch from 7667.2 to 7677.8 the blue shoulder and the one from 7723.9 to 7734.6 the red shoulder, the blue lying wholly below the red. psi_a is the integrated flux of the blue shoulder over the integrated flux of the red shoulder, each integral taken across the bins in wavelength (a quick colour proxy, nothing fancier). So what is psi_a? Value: 0.99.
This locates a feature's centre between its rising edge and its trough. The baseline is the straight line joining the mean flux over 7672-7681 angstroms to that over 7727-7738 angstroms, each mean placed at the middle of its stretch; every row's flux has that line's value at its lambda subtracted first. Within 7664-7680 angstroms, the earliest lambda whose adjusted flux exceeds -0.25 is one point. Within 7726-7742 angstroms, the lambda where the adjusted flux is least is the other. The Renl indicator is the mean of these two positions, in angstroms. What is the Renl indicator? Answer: 7705.3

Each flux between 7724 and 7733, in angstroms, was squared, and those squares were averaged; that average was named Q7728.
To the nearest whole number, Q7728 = 809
